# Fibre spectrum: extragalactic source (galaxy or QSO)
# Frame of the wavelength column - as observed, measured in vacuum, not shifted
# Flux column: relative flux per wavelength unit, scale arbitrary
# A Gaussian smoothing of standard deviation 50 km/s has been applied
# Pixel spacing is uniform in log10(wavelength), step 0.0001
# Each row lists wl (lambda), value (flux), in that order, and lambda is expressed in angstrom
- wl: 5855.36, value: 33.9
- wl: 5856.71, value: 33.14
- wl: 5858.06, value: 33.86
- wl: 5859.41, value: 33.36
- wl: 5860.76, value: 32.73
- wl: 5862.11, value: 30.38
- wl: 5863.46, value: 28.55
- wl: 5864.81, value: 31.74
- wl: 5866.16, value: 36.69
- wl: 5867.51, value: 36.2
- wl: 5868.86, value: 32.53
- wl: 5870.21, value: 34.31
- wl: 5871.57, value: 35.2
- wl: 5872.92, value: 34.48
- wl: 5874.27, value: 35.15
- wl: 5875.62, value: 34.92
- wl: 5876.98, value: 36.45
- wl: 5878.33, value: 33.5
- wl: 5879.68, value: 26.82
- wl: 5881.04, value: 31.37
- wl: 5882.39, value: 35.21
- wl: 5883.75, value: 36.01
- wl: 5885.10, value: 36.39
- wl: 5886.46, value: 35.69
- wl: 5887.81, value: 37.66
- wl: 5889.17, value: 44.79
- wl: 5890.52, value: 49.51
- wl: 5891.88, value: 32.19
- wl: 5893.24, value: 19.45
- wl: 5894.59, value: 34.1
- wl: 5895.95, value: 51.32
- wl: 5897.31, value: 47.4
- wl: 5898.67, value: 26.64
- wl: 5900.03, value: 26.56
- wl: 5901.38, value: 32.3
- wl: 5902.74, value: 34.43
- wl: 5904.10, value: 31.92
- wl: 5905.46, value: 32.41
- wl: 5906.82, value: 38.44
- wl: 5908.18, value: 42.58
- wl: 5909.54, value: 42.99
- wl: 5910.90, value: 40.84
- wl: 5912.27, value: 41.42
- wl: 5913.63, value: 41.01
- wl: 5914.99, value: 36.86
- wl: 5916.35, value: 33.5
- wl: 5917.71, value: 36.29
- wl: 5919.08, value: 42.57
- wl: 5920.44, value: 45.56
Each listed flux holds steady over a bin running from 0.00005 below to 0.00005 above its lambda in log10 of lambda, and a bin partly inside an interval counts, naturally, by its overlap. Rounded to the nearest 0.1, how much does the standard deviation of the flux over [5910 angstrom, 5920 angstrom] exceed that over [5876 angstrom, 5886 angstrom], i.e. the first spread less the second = -0.2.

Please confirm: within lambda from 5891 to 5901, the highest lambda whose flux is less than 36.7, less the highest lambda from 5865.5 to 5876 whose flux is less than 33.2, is 31.2 angstrom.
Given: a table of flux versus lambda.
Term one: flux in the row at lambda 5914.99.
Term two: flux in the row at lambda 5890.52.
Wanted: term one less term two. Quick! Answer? -13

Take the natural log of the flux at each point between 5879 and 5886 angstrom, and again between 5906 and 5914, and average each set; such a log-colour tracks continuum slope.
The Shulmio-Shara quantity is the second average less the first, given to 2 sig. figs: 0.22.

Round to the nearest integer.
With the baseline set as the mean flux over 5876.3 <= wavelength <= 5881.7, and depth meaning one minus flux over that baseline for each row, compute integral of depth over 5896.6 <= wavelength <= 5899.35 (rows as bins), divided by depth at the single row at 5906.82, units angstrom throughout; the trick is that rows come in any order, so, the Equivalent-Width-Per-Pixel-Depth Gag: 2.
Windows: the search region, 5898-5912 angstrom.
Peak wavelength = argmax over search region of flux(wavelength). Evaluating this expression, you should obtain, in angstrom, 5909.54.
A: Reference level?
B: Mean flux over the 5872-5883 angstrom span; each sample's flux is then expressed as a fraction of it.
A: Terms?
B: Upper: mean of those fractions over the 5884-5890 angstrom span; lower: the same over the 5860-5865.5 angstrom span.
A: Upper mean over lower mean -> 1.25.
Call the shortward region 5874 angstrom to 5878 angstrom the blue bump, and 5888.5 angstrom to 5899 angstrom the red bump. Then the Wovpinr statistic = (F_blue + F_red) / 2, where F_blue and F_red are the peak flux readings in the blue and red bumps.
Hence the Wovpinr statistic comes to 43.9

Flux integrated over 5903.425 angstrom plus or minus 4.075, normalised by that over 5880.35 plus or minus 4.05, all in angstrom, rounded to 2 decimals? 0.99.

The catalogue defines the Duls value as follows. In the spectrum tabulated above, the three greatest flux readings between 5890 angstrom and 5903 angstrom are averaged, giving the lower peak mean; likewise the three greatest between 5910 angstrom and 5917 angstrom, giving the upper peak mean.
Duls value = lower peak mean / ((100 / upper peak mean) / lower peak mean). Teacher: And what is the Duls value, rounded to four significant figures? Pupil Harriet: 1003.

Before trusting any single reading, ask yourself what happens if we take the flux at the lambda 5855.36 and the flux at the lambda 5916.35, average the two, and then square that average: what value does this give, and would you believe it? 1136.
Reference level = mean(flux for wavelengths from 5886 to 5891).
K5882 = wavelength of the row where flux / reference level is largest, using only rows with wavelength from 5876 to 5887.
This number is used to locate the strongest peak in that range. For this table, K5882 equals 5876.98 angstrom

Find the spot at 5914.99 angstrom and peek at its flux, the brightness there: 36.86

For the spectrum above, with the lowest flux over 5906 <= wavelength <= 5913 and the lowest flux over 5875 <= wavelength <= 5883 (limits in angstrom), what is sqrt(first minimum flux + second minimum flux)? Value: 8.08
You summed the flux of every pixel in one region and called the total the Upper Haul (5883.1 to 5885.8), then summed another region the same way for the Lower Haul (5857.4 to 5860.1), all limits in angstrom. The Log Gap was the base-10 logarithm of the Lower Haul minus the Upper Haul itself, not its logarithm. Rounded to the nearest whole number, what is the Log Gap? -71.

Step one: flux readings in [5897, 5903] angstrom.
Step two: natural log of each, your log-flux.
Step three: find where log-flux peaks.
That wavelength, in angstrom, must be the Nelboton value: 5897.31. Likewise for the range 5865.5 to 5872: 5866.16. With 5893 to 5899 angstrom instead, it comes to 5895.95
